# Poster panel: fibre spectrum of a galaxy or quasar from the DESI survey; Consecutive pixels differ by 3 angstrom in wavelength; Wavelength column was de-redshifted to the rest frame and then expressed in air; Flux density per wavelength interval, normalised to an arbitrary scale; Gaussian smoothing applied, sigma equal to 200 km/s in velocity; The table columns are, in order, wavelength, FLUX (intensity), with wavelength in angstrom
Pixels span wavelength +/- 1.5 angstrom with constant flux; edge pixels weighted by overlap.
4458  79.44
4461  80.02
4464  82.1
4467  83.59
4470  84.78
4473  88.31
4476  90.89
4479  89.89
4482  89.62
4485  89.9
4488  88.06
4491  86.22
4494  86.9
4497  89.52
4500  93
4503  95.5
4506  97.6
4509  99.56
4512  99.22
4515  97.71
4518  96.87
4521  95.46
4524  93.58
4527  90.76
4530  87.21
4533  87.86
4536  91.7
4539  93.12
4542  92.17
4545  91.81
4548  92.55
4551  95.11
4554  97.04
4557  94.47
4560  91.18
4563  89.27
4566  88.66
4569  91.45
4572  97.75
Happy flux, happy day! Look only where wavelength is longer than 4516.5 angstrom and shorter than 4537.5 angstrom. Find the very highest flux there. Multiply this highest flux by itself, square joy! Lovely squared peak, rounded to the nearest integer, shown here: 9384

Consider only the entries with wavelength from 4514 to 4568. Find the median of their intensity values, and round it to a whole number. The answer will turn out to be 92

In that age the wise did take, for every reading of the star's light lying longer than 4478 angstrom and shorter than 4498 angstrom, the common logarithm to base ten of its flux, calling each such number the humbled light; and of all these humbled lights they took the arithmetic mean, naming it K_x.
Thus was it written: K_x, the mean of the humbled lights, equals 1.95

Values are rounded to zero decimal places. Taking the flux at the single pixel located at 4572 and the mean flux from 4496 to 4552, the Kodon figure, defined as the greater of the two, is 98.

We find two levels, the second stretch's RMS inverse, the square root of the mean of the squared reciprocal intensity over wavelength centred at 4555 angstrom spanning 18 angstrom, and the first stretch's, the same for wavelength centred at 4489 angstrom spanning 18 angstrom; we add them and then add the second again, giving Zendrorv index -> 0.0328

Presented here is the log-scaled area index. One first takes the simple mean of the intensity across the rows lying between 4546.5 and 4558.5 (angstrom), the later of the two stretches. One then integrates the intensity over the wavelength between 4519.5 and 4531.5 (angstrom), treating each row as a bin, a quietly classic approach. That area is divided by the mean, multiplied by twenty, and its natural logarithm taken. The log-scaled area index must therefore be 5.45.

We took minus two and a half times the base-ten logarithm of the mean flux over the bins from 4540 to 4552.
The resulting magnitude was -4.92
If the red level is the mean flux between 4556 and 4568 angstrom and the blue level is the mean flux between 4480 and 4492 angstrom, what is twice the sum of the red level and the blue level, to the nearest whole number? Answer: 359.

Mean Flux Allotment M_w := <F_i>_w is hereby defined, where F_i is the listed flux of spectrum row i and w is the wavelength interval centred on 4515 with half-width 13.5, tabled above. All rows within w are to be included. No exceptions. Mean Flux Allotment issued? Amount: 96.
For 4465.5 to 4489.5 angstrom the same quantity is 88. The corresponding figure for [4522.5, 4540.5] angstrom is 91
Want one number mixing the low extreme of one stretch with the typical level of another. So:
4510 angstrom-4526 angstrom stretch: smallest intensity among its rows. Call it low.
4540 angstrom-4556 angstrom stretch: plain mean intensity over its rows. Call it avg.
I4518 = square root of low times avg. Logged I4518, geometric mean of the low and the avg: 93.7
